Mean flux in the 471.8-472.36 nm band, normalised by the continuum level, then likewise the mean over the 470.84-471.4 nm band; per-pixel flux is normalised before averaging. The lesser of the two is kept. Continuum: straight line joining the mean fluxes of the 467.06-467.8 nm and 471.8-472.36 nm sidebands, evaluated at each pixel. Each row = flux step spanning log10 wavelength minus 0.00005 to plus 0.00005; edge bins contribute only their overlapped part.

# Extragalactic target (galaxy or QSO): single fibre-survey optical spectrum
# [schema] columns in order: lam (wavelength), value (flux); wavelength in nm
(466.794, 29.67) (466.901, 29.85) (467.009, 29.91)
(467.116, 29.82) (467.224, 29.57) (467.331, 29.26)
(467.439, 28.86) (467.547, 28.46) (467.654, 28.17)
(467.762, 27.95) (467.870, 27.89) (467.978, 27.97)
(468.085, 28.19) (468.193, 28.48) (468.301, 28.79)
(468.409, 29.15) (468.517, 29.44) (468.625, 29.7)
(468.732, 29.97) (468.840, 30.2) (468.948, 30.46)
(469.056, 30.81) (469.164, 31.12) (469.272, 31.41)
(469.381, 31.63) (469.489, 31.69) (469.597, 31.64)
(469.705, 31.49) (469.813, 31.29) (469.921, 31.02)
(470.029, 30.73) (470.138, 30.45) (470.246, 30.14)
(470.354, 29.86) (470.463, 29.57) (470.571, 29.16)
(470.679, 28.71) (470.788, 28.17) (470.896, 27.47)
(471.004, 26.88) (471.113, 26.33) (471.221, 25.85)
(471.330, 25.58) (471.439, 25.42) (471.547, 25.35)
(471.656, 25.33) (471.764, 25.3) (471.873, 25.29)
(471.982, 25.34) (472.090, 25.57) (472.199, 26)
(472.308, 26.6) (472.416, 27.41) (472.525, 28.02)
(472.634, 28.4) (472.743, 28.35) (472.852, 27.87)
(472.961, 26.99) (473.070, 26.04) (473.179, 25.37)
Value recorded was 1.000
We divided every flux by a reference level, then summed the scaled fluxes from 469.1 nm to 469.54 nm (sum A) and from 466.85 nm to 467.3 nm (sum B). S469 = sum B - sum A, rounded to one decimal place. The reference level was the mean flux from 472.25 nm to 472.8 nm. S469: -0.2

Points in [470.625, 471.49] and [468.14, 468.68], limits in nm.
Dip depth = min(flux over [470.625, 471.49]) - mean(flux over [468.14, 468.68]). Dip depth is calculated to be -3.7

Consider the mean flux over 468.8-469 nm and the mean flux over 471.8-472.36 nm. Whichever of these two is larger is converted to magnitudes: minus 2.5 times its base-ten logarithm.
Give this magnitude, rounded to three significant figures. -3.70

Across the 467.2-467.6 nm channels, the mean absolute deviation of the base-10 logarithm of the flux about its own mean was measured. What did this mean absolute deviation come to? 0.0056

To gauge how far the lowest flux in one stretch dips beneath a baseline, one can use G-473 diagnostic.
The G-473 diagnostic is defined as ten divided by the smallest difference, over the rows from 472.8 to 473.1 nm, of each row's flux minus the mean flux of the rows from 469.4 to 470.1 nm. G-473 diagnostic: -1.9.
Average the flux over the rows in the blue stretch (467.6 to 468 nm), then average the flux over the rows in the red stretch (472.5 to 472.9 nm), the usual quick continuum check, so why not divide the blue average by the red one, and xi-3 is 0.99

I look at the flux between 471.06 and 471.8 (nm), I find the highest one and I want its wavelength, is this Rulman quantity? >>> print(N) 471.113 nm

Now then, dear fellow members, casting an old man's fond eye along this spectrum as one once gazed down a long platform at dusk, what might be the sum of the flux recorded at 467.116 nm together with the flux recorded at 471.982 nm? 55.2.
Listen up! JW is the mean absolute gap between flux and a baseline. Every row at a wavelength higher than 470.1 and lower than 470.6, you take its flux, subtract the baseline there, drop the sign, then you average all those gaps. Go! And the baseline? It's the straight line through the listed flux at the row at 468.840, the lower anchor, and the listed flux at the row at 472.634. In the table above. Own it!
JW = 0.4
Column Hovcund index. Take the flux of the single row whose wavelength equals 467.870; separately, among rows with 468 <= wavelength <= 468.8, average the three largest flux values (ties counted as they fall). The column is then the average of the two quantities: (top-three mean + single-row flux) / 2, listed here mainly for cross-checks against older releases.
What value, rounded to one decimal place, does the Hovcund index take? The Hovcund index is 28.8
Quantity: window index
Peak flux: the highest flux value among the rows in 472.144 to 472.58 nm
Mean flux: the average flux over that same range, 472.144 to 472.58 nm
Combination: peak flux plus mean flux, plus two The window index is 57.0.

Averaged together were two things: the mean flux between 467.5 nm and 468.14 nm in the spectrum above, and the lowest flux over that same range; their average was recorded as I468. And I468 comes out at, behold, 28.0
